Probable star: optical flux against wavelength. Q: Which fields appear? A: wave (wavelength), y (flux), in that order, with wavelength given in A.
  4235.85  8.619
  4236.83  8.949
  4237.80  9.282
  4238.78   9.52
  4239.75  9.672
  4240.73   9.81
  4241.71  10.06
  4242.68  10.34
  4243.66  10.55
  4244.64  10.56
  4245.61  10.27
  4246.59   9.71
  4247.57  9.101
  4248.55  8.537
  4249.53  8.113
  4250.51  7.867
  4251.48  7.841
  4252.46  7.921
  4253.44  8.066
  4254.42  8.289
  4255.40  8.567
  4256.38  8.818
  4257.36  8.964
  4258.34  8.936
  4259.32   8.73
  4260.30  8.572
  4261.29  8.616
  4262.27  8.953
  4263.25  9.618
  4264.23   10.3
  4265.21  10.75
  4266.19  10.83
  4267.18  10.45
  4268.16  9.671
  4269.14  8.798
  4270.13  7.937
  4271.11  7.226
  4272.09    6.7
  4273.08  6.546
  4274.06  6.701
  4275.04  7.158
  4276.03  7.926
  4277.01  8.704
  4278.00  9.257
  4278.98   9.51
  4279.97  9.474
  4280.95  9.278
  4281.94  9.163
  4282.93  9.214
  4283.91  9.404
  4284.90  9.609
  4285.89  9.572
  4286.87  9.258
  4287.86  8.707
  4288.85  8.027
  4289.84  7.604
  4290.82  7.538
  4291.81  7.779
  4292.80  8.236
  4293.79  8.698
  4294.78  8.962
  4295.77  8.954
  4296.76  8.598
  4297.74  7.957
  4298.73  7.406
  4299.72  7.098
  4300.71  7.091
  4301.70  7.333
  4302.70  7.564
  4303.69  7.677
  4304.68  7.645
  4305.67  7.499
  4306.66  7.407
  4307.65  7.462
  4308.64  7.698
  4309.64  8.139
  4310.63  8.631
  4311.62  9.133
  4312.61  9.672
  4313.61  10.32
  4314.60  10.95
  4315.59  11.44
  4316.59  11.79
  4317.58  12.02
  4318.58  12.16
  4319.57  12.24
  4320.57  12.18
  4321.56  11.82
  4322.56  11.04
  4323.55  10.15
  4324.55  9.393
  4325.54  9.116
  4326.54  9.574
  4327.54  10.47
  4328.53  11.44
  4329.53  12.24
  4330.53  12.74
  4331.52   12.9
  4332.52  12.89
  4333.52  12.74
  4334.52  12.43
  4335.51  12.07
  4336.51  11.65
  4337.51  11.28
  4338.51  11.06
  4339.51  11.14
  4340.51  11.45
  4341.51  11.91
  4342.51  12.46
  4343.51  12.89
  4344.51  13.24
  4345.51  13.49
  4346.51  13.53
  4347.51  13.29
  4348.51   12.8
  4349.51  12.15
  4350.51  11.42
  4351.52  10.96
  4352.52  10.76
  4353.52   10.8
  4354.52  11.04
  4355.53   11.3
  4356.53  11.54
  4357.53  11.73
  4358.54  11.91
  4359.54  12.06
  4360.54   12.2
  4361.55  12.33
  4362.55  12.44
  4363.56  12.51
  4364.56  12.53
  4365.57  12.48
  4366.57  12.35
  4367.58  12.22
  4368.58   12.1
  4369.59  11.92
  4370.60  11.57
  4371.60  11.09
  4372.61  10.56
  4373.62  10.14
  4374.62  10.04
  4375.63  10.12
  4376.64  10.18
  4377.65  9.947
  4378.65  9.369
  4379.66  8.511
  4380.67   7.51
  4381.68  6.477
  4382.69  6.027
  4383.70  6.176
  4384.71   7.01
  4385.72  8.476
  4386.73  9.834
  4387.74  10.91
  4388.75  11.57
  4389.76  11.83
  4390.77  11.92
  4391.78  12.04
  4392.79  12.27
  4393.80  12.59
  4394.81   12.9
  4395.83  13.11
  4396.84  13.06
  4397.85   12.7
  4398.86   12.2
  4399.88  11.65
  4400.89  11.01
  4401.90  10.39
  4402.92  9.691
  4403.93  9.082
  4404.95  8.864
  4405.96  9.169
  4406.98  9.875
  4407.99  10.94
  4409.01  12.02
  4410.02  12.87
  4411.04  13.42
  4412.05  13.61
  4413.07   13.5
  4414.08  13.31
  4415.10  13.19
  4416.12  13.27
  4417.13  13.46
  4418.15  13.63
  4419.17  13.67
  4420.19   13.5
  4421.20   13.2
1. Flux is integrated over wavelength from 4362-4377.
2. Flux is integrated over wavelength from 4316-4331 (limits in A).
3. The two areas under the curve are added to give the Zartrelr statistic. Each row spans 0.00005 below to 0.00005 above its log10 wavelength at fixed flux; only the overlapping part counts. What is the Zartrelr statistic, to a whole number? 341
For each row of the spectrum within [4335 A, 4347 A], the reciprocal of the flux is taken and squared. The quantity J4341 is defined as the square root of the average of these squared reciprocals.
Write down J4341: 0.083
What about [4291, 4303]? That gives 0.127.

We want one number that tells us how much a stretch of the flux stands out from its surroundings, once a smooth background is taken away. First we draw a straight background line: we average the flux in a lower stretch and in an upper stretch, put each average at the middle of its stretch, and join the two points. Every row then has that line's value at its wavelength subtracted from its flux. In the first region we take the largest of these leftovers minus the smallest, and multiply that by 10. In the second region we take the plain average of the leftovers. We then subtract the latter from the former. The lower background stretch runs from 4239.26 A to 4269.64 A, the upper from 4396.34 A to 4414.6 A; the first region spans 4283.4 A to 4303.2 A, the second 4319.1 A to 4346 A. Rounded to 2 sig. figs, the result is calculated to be 26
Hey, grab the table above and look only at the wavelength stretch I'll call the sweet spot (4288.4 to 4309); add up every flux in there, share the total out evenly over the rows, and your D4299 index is 7.8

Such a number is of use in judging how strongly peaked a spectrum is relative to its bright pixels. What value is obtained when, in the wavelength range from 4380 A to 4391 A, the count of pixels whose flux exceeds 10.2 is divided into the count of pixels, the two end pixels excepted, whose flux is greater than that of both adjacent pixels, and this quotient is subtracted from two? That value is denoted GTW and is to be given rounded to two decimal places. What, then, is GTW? 2.00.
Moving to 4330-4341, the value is 1.91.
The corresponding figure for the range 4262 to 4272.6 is 1.75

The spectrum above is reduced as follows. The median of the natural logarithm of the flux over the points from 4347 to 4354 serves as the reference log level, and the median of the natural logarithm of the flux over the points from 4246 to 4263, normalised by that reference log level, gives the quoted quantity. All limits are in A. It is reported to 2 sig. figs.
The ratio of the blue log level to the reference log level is 0.88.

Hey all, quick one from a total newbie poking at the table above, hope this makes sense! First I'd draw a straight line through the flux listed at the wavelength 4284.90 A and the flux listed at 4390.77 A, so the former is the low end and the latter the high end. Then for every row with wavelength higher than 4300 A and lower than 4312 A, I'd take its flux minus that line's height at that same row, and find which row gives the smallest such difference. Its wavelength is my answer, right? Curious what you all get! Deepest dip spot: 4300.71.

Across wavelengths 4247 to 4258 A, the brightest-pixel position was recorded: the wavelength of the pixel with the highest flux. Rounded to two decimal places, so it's 4247.57 A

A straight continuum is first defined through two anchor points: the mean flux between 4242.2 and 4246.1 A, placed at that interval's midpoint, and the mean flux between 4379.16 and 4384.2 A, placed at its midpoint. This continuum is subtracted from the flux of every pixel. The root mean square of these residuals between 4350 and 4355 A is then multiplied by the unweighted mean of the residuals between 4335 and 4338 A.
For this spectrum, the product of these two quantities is 12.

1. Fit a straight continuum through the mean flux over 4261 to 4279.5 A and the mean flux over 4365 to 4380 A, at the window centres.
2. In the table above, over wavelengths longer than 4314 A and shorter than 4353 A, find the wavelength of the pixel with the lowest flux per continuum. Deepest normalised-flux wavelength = 4325.54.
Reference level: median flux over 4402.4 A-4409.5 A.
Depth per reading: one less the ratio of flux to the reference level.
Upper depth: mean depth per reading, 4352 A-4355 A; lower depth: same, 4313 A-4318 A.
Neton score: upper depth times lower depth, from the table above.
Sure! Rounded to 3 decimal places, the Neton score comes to 0.020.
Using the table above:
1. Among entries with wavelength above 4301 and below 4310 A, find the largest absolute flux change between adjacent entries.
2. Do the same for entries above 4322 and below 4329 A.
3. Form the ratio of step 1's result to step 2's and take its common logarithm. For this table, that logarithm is -0.34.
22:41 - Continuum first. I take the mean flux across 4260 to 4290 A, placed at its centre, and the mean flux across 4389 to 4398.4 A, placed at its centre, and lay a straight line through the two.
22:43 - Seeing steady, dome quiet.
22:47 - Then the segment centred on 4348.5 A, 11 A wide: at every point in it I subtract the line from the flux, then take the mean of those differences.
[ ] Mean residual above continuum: 1.2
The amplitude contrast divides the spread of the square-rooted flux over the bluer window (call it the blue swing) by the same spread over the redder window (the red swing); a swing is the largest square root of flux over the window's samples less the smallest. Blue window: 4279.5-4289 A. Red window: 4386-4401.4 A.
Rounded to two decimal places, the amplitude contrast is 0.55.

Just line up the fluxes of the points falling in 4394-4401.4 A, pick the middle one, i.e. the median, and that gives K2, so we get 12.7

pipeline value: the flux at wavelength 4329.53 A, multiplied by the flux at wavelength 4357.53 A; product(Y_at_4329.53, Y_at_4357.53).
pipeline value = 144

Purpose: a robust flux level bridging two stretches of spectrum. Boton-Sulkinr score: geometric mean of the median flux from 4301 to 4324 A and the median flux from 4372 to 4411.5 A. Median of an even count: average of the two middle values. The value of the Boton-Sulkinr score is 10.02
